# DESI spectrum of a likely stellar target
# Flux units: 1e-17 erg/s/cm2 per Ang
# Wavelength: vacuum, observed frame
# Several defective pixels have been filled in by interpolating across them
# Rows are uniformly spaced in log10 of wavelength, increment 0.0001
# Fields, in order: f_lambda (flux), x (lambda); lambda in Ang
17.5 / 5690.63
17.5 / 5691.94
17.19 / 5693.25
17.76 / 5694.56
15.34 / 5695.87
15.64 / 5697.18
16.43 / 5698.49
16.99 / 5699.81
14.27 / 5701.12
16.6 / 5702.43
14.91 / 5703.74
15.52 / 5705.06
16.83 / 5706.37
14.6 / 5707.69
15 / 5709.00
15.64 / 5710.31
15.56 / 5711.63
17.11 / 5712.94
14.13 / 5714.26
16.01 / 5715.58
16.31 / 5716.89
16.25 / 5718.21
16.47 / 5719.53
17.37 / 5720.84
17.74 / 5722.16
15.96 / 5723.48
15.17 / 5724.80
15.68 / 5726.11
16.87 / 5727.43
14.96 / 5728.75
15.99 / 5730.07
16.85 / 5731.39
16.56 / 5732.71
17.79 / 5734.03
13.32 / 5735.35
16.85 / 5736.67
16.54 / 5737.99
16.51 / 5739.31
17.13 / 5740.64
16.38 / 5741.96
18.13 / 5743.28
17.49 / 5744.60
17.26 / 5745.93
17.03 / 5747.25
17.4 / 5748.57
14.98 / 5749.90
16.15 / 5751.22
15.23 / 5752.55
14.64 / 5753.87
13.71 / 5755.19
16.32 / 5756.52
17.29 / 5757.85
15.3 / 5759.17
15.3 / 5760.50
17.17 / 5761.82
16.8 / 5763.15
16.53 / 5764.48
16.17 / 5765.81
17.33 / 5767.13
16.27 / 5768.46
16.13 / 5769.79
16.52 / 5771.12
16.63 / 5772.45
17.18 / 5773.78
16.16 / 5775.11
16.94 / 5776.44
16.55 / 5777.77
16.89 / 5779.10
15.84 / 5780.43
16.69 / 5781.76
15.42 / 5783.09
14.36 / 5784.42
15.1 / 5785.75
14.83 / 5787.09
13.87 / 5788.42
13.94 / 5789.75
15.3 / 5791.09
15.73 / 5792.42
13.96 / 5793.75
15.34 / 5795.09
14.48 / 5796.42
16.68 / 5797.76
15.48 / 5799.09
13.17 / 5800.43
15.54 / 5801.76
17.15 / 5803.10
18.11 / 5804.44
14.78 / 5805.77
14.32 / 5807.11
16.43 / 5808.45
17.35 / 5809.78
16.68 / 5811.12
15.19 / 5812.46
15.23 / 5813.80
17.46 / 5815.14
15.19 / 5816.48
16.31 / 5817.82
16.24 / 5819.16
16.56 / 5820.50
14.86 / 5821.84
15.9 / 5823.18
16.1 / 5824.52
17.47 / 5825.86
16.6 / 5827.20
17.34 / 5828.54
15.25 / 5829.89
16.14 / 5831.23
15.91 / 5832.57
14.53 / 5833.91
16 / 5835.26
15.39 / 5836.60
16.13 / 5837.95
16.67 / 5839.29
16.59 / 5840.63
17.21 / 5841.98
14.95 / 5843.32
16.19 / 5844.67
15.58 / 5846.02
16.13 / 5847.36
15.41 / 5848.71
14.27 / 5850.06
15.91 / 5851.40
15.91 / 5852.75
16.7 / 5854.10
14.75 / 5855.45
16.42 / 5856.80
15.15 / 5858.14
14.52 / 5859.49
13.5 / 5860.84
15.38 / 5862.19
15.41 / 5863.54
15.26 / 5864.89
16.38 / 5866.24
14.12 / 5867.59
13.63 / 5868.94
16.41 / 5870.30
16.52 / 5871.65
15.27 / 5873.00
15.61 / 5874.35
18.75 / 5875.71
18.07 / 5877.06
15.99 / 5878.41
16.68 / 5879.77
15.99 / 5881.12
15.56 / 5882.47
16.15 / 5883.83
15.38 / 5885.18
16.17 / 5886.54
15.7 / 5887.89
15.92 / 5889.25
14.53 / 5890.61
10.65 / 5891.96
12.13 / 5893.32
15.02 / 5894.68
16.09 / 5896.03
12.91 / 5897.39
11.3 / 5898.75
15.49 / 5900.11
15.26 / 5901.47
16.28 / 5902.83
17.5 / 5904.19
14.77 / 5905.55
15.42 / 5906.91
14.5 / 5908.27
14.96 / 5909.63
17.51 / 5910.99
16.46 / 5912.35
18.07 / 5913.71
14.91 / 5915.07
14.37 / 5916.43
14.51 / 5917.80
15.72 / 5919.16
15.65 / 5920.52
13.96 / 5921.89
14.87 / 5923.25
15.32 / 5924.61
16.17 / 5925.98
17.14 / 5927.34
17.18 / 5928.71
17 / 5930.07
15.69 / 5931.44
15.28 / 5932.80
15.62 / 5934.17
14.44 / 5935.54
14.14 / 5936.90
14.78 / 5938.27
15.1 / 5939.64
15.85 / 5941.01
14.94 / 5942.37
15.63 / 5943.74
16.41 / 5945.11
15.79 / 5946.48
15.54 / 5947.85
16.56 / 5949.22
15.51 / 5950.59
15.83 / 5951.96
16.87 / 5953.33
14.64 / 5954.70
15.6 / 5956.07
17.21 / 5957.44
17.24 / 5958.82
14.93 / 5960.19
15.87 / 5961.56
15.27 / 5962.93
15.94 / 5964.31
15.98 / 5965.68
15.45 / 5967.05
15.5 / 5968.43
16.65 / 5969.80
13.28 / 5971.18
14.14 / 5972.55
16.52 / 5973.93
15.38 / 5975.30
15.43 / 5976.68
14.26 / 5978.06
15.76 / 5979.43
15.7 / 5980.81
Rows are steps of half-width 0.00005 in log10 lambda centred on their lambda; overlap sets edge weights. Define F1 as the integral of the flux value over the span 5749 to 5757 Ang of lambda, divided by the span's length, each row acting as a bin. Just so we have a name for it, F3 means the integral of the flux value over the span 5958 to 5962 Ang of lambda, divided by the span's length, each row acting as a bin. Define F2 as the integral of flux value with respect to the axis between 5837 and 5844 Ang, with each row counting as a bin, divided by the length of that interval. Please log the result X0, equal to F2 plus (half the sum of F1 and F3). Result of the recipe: 31.9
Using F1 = 15.2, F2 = 16.3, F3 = 16.0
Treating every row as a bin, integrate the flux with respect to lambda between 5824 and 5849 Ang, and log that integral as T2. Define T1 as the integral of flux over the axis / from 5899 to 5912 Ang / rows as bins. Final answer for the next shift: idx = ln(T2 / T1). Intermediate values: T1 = 203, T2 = 402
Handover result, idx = 0.7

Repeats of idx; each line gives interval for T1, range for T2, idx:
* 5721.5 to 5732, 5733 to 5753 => 0.7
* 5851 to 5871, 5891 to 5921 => 0.4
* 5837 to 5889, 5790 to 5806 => -1.2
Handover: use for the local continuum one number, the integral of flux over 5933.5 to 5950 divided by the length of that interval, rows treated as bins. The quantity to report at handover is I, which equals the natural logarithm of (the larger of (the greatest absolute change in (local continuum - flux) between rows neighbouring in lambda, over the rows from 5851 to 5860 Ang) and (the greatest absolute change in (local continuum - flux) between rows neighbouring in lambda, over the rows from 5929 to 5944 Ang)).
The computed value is 0.7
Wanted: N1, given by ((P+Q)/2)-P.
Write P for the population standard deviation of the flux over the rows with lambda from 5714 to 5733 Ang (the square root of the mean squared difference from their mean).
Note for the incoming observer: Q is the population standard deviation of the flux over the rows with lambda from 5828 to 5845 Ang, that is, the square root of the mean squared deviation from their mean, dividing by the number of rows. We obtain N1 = 0.0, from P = 0.9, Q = 0.8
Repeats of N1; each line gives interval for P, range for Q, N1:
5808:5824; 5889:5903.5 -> 0.6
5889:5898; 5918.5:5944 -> -0.5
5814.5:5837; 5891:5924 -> 0.5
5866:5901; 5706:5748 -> -0.4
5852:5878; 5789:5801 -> -0.1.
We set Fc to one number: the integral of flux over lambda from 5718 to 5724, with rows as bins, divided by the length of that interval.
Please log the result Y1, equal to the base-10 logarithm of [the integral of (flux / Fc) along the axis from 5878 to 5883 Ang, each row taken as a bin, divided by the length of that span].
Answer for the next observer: -0.019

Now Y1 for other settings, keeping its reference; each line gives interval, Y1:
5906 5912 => -0.032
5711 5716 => -0.030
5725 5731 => -0.025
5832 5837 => -0.037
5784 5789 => -0.063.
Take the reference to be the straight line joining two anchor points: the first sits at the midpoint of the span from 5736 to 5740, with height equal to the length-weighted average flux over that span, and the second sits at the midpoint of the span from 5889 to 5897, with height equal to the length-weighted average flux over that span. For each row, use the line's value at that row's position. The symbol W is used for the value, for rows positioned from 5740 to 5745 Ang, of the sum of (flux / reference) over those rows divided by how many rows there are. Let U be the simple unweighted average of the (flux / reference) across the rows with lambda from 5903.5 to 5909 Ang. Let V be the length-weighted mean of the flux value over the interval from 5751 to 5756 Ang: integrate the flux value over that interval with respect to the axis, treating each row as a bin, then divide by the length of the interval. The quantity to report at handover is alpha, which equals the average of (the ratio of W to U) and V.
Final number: 7.9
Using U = 1.14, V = 14.9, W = 1.05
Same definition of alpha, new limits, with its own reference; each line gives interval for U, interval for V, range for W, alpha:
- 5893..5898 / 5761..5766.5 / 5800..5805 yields 8.8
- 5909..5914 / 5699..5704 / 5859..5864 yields 8.3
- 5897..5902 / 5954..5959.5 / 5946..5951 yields 8.7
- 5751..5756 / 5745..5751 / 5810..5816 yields 8.9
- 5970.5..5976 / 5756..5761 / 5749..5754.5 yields 8.4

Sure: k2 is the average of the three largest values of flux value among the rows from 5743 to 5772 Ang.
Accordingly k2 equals 17.7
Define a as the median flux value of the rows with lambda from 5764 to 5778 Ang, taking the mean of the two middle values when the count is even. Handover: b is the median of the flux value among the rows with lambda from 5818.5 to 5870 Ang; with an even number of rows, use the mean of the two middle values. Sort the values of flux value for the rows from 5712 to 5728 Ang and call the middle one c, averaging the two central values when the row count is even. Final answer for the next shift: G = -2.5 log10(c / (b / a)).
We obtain -3.07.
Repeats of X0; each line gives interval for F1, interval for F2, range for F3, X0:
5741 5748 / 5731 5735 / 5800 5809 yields 33.3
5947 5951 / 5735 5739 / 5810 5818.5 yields 31.8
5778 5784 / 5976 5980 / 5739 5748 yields 31.8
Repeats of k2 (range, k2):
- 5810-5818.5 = 16.8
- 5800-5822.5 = 17.6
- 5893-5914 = 17.7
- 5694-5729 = 17.6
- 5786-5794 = 15.3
